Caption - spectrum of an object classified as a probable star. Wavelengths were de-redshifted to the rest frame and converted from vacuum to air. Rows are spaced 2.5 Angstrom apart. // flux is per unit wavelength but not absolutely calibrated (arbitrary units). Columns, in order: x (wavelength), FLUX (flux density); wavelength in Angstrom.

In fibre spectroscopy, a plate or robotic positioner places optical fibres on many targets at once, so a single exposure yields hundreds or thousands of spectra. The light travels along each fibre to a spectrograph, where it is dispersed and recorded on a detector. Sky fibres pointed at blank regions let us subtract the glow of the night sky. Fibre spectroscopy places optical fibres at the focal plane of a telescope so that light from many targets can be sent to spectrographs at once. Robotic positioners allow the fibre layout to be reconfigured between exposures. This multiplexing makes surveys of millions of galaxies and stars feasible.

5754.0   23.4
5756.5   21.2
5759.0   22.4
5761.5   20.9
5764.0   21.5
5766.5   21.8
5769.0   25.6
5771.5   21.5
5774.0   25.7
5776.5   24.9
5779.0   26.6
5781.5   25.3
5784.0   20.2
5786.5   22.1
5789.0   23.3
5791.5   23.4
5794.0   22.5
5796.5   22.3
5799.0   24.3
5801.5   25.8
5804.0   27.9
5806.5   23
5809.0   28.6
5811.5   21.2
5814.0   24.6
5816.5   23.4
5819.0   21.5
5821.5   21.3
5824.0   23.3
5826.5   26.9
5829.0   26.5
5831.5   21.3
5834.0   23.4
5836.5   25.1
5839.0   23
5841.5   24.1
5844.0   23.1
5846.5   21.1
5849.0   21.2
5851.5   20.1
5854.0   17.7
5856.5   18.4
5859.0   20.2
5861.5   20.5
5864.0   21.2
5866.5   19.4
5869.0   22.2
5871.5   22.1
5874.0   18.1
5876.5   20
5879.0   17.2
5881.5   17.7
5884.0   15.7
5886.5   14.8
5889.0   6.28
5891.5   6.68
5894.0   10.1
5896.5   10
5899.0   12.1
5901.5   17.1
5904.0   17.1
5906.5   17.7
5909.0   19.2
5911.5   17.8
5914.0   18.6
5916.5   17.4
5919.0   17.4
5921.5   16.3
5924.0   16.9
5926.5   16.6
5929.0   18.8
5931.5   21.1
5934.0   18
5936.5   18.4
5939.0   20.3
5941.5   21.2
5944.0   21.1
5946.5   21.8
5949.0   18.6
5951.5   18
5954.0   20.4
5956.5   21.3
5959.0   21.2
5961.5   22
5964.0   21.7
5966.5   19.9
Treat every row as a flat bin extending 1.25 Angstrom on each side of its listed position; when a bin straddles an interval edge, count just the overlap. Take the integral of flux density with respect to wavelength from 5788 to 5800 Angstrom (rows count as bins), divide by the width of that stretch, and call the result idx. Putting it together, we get 23.1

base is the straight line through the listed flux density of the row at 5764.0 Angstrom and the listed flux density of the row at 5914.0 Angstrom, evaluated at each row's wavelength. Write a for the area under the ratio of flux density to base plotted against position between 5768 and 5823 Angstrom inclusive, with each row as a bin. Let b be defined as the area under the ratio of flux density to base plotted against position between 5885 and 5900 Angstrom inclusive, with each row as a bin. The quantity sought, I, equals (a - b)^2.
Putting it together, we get 3011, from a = 63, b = 8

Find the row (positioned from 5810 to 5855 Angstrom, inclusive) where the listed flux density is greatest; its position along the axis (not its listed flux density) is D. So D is 5826.5 Angstrom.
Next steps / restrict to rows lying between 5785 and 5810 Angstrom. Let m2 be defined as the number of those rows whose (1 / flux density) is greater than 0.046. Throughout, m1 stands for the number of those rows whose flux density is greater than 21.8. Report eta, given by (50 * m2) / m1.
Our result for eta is 0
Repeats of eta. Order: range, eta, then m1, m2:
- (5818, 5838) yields 30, 5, 3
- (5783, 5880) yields 39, 22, 17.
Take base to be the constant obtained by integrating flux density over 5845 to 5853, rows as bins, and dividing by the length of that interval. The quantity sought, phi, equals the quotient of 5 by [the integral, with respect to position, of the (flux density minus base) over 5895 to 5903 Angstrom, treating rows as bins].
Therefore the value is -0.1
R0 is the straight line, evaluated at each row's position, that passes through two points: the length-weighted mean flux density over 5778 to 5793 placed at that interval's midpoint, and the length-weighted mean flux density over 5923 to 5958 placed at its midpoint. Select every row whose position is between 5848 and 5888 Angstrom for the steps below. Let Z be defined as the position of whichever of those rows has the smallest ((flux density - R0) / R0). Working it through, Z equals 5886.5 Angstrom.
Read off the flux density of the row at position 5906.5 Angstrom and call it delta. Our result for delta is 17.7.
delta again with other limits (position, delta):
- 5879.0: 17.2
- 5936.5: 18.4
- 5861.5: 20.5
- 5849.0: 21.2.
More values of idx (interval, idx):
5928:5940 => 19.3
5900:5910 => 17.6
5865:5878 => 20.3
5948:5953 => 18.4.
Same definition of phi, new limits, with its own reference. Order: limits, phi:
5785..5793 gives 0.3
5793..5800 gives 0.3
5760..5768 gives 0.8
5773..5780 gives 0.1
